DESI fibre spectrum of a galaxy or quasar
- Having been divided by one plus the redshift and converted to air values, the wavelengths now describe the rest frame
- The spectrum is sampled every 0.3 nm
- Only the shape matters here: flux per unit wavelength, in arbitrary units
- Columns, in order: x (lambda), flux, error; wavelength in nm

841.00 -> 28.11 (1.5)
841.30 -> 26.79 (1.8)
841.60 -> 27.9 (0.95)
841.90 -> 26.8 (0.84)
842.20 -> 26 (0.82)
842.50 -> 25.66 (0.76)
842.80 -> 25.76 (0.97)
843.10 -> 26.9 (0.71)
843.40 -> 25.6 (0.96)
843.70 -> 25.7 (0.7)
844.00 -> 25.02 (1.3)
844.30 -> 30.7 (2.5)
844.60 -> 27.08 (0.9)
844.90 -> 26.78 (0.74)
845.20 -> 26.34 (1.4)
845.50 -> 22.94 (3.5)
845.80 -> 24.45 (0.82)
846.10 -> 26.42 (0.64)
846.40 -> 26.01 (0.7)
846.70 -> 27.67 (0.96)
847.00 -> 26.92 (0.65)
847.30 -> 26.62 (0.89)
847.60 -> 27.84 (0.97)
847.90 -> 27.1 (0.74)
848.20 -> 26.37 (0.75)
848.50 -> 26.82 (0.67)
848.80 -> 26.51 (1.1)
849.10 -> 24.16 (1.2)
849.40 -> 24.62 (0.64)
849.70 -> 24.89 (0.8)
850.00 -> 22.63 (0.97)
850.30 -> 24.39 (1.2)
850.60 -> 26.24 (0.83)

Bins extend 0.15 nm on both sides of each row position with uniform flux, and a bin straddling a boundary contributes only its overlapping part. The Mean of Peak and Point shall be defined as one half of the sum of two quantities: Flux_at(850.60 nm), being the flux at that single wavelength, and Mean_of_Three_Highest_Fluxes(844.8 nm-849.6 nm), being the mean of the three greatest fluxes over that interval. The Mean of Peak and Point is 26.9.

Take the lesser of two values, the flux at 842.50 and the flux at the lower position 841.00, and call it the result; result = 25.7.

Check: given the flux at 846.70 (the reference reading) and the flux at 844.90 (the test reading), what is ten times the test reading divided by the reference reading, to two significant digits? 9.7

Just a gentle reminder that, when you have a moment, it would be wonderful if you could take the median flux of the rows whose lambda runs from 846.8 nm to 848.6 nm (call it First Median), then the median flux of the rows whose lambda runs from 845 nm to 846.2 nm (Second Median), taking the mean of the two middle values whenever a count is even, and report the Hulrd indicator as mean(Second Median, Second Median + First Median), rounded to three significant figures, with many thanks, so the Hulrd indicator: 38.8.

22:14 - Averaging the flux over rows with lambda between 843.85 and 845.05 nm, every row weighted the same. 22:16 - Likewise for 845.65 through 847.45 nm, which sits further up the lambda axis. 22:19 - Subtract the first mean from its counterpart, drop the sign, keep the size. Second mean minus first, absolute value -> 1.0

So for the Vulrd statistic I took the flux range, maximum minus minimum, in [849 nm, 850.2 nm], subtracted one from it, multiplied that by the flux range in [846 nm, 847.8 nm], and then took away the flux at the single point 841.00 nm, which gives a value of -25.8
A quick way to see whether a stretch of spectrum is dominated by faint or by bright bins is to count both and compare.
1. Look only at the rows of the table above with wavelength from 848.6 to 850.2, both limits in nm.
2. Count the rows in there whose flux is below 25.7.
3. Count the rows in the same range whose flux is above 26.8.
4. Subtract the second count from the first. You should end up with 4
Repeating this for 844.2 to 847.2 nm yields -2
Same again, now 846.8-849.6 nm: -2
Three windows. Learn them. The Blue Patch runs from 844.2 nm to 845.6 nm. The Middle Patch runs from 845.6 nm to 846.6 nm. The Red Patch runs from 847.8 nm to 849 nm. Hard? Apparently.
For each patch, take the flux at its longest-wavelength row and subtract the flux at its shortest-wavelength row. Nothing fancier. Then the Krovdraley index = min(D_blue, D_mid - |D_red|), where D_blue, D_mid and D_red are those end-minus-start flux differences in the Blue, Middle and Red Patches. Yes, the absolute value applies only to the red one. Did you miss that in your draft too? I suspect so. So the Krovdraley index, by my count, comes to -7.8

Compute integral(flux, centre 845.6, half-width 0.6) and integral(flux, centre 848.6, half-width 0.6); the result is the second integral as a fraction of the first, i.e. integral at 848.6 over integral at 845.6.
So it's 1.04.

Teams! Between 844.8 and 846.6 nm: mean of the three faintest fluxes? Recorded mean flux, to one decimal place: 24.5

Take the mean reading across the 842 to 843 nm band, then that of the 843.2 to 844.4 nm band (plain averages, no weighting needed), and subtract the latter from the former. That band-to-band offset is -1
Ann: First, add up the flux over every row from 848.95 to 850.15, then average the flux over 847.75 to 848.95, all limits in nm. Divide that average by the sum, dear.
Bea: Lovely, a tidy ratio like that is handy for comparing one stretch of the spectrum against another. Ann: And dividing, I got 0.277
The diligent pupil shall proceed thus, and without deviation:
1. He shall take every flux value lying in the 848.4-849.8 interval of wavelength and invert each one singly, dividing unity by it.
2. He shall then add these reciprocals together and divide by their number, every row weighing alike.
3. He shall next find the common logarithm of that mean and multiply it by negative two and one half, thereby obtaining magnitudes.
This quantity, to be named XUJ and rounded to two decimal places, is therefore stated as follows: 3.51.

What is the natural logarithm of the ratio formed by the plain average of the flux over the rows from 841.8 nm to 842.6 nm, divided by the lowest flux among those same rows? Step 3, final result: 0.019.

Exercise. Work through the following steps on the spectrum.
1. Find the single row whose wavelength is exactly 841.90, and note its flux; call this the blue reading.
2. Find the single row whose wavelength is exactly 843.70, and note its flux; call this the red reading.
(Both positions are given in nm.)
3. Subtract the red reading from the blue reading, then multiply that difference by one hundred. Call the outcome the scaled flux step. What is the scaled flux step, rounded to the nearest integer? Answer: 110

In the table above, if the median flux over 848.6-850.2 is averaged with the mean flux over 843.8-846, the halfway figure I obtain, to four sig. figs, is 25.40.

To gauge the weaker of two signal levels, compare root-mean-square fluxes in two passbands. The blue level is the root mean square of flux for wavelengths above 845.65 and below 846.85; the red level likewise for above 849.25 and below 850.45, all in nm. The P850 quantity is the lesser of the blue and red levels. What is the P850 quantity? 24.1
